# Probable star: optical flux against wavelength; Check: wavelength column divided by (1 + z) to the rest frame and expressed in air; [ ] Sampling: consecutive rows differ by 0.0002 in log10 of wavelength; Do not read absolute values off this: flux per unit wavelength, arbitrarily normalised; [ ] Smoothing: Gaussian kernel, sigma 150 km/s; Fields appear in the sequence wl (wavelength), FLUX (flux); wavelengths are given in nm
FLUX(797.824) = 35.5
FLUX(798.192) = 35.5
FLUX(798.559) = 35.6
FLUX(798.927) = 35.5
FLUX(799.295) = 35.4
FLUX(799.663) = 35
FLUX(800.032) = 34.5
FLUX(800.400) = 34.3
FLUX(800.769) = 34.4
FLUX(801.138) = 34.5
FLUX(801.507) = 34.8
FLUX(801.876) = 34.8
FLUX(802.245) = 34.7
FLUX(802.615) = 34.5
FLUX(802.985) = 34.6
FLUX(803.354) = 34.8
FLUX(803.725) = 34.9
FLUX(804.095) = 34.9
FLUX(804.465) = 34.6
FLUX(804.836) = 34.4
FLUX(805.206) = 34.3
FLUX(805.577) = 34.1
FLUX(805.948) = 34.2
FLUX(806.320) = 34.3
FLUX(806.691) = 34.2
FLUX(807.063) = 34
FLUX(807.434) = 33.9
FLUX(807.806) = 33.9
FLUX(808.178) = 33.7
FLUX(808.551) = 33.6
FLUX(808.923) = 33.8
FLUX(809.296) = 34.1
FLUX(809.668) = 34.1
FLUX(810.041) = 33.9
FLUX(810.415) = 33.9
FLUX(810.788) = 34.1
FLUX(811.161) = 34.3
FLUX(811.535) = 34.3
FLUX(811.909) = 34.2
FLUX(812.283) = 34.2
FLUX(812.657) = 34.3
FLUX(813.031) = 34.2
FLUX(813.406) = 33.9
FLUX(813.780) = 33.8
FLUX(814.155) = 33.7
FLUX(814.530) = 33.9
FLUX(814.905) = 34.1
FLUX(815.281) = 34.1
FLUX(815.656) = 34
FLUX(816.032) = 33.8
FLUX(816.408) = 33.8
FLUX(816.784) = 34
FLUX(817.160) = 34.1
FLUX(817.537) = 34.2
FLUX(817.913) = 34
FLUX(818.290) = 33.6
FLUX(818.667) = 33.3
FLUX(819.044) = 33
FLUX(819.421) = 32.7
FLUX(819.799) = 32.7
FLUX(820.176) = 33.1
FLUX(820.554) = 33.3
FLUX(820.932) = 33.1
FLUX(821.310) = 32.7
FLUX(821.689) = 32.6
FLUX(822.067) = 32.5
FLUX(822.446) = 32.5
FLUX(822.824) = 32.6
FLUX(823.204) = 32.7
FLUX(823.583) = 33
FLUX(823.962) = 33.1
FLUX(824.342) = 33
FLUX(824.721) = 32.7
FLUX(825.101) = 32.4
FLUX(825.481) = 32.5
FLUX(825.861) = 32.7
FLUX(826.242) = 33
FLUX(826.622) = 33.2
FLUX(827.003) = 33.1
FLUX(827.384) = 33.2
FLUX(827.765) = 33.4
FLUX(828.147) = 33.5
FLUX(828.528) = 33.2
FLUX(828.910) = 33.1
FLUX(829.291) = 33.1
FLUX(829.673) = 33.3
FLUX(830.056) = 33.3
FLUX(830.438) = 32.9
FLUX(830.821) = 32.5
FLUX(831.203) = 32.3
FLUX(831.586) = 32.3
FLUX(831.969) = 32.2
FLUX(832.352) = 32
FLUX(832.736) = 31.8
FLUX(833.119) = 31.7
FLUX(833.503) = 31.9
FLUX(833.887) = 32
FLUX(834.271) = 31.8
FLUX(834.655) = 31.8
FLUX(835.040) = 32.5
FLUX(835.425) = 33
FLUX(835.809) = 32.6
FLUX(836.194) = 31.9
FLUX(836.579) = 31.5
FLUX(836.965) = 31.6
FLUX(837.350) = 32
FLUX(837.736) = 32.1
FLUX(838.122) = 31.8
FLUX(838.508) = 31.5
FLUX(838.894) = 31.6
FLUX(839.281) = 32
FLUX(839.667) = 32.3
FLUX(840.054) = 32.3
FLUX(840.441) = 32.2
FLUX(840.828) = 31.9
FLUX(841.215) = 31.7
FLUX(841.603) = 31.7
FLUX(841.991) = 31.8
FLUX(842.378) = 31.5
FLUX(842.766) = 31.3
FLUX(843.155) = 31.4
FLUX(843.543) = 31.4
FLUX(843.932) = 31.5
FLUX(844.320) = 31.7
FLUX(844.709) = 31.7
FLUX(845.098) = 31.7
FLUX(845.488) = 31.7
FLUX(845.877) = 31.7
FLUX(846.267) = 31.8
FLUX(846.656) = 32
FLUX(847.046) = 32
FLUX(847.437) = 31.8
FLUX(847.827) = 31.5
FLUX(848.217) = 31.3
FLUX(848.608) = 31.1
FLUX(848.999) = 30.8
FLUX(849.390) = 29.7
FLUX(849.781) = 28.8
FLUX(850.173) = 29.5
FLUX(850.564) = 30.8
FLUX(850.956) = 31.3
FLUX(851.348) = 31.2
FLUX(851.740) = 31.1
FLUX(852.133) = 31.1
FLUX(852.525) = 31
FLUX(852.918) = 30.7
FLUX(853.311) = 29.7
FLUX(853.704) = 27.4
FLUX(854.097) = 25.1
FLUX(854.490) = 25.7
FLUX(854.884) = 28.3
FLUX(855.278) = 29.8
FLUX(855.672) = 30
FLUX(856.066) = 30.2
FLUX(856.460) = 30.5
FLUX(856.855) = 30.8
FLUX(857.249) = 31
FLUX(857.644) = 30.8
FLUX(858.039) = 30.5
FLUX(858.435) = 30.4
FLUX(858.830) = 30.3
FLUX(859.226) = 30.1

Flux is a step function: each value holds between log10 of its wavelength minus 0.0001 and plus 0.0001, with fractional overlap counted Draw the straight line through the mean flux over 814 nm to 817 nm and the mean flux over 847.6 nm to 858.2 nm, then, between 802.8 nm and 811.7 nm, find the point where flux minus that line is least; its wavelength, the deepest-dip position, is 808.551 nm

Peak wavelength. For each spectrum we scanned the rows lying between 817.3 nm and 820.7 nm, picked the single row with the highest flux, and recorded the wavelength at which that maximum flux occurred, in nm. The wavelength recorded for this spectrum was 817.537 nm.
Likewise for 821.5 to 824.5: 823.962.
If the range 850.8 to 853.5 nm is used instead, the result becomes 850.956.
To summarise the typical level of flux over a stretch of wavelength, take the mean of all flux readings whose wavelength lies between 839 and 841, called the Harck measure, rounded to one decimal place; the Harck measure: 32.1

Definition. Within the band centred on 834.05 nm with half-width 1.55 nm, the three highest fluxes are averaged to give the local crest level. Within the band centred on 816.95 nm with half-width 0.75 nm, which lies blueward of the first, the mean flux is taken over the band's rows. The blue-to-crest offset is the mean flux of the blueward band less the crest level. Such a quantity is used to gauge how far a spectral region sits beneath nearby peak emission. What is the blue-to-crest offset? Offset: 1.5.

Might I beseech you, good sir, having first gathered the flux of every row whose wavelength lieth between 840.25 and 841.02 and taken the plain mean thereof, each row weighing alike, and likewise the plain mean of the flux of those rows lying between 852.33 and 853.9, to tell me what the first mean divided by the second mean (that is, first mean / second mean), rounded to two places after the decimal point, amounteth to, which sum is 1.08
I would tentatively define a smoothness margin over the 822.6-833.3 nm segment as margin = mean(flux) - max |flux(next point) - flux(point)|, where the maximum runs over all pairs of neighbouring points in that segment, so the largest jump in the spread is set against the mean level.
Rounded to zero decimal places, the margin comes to 32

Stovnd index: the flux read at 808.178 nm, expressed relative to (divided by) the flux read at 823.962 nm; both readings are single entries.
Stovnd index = 1.02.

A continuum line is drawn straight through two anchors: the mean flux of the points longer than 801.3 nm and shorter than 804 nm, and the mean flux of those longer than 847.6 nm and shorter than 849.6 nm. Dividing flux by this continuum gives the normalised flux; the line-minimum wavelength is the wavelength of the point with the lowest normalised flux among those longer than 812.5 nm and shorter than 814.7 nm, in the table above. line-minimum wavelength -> 814.155 nm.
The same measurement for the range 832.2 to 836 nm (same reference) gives 833.119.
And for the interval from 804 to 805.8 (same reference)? 805.577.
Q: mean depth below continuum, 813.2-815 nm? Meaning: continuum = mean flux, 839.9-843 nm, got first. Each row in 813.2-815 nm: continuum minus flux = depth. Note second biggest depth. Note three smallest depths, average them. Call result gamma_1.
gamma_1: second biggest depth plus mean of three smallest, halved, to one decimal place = -2.1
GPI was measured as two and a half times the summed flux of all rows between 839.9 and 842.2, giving 479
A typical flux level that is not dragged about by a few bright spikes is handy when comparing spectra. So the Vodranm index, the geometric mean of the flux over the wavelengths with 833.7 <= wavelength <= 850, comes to 31.7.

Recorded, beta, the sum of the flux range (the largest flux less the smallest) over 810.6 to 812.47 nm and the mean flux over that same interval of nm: 34.4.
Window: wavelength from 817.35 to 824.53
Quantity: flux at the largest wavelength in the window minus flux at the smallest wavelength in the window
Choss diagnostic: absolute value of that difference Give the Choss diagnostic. 1.2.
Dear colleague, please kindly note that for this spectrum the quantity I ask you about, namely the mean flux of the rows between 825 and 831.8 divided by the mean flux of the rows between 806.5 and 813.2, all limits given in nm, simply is 0.968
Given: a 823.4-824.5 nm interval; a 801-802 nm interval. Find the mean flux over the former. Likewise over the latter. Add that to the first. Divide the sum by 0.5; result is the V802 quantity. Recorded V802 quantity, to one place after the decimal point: 135.5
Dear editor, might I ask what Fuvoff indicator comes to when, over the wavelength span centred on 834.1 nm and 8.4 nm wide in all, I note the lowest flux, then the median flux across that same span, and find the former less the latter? -0.50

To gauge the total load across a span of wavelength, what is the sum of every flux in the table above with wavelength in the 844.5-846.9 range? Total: 191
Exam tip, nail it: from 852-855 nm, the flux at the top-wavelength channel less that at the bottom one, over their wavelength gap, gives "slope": -1.02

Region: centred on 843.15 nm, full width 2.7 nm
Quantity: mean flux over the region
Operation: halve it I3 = 15.8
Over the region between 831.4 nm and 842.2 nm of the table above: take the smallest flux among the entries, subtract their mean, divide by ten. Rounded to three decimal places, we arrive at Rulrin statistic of -0.048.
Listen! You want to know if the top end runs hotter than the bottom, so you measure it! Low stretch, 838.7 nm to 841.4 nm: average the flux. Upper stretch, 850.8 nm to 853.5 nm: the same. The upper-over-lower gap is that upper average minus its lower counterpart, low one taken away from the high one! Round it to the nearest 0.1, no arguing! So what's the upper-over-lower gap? -1.1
